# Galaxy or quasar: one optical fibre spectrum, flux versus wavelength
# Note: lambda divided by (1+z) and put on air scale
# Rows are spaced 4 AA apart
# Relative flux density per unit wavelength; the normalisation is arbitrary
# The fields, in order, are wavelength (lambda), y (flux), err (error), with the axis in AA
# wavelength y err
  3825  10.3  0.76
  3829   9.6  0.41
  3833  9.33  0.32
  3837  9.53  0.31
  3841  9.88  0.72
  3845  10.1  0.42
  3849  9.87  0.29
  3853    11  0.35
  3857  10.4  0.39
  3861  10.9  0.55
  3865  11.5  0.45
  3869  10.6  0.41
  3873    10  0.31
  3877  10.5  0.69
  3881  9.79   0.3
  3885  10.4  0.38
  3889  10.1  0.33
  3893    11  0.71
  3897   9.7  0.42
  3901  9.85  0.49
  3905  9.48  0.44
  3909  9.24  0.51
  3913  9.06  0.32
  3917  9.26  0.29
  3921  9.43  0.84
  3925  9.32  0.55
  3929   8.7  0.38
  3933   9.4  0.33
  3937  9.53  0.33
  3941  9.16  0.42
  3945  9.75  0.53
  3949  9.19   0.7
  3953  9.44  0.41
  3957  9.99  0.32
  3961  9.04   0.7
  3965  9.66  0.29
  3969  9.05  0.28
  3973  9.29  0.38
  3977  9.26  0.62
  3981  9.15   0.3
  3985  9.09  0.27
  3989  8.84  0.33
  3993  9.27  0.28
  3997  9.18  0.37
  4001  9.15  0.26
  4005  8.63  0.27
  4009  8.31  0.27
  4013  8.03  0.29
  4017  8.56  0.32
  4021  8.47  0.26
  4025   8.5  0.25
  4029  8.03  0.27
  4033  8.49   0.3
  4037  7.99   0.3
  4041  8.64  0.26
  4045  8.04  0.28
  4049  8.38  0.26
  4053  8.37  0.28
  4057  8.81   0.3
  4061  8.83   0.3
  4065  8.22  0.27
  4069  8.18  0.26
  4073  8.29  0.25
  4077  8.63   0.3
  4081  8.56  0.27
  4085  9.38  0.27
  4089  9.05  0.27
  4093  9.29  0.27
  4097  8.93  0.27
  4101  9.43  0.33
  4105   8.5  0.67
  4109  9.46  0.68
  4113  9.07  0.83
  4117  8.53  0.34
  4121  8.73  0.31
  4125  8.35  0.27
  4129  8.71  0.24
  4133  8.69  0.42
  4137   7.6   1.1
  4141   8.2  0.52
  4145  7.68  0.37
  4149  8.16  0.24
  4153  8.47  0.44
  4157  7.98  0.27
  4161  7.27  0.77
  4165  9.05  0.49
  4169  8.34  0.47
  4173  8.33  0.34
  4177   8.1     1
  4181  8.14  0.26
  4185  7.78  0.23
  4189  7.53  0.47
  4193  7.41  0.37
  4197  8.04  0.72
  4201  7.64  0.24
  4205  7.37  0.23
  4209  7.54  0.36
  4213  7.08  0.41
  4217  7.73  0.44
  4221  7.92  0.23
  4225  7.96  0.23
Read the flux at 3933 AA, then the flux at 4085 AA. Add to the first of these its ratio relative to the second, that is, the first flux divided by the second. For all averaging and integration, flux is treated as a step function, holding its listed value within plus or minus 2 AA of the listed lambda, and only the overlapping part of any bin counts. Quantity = 10.4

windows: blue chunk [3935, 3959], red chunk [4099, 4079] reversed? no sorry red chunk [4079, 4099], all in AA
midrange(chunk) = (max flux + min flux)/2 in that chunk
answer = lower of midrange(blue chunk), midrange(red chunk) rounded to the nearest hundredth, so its 8.97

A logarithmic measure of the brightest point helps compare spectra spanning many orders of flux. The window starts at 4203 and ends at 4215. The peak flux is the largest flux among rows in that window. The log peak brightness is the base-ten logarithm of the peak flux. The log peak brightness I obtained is 0.88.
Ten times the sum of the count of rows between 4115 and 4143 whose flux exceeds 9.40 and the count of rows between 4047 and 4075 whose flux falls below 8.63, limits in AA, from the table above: 50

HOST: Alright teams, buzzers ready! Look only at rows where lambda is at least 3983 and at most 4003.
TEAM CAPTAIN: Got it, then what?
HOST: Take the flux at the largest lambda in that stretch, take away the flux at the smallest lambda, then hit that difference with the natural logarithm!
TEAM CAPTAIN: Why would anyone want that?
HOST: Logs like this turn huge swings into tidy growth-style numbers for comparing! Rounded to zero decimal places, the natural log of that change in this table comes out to -3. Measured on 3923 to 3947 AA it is -1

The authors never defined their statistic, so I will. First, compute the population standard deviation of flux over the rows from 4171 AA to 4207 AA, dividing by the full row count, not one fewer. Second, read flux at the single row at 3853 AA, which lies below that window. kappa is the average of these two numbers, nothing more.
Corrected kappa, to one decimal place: 5.7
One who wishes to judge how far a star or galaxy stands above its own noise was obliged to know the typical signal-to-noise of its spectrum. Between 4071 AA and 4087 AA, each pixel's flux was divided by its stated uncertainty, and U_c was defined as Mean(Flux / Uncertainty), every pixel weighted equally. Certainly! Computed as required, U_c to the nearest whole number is 32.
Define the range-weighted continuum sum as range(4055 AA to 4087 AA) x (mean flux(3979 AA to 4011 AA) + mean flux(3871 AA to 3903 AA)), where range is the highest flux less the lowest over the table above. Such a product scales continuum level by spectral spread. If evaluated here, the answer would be 23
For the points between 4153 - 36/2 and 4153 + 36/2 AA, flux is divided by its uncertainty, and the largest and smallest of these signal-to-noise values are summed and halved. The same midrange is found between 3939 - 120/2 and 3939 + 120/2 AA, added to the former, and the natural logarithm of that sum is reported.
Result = 3.76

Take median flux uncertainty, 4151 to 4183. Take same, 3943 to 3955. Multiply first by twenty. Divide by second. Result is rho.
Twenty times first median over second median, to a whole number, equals 17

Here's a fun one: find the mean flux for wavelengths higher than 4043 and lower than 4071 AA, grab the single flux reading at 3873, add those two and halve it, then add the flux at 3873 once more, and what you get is 19.2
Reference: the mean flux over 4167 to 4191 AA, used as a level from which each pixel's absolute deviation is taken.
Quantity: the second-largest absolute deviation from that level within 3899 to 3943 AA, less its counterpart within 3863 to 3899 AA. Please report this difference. -1.5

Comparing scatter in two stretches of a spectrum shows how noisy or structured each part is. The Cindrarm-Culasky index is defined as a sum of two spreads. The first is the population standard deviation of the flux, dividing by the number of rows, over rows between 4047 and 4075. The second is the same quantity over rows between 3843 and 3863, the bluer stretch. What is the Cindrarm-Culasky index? 0.69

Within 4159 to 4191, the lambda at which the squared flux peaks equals 4165 AA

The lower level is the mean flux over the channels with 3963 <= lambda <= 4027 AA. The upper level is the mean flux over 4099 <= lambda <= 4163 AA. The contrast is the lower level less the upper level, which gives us 0.5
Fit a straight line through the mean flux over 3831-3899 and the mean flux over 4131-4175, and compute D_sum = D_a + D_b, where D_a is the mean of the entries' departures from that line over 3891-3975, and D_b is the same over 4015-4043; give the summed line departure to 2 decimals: -1.00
